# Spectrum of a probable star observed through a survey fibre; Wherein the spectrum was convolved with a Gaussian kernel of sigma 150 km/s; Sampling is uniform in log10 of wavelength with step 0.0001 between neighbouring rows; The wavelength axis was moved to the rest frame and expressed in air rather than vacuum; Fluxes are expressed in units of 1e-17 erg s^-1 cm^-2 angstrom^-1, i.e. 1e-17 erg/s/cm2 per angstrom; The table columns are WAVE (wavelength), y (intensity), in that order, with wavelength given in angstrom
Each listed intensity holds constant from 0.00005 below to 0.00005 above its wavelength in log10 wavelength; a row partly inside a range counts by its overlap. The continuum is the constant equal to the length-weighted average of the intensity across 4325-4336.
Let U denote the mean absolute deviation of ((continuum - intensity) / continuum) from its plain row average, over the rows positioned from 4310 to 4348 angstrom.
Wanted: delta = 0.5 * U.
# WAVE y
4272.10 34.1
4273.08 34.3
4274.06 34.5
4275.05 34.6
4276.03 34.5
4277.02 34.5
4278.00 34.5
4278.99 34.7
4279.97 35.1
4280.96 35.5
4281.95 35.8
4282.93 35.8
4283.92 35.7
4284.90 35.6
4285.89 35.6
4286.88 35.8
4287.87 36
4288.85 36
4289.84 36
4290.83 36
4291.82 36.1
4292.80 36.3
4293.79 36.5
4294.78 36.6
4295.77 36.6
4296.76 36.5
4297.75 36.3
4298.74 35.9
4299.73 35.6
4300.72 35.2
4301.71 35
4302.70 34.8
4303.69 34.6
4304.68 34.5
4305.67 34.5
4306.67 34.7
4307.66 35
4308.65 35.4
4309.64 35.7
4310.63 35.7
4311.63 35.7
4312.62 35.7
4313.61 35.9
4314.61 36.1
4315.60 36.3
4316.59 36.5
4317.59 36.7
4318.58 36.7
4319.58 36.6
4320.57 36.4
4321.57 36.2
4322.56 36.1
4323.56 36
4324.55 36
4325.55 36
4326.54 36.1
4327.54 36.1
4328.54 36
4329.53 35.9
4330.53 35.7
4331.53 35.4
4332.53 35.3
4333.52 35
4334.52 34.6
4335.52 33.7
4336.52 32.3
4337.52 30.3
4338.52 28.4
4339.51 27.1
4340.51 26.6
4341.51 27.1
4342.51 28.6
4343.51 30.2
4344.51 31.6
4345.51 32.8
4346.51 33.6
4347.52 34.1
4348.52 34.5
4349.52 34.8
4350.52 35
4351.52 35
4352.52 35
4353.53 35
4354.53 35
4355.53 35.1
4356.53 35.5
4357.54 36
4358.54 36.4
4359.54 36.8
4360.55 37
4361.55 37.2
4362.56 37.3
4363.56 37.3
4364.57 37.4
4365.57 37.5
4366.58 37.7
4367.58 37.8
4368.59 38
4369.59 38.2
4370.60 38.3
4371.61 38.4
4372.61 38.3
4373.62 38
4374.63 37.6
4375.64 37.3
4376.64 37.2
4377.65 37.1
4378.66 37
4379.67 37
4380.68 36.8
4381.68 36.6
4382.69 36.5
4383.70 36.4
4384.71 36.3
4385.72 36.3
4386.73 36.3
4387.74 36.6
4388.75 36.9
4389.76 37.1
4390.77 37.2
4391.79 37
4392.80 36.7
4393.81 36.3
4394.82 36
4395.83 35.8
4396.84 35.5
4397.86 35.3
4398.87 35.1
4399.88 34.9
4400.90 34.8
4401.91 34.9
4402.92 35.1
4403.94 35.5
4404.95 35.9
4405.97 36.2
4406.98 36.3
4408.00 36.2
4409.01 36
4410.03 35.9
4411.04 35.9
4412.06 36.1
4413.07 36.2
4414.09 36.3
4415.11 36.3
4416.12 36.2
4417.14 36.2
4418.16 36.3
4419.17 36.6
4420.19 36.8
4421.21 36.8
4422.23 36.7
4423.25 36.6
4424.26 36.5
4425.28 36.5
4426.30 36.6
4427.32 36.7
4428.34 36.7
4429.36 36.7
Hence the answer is 0.0347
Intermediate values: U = 0.069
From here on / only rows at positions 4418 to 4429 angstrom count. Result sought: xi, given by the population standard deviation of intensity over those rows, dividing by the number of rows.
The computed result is 0.1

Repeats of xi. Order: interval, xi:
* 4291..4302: 0.5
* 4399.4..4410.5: 0.6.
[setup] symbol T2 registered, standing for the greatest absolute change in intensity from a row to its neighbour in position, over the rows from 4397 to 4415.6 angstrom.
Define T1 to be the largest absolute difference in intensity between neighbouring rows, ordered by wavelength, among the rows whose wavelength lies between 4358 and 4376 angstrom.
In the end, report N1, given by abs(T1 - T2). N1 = 0.00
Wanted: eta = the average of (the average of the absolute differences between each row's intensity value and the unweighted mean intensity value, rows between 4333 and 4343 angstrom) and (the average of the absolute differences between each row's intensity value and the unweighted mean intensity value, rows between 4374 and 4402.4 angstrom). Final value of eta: 1.73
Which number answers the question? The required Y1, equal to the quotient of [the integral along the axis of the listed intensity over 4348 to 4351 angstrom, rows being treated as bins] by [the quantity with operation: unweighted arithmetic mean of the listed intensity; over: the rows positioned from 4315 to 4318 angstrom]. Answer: 2.86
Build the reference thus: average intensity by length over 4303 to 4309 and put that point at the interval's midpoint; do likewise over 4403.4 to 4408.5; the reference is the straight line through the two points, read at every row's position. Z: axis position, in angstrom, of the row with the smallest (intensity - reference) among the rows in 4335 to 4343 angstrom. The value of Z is 4340.51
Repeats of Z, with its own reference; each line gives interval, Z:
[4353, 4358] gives 4354.53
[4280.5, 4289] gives 4280.96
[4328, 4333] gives 4332.53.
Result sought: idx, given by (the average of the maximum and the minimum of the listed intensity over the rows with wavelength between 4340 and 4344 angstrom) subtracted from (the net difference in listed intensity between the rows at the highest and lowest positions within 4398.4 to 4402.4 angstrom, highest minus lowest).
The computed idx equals -28.6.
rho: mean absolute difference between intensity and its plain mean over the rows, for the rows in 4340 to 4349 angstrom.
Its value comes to 2.57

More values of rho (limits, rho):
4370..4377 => 0.43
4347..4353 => 0.29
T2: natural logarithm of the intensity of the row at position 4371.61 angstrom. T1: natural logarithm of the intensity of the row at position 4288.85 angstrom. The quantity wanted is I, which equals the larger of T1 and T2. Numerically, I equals 3.65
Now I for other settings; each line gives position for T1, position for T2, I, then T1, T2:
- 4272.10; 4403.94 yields 3.57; 3.53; 3.57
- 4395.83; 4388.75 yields 3.61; 3.58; 3.61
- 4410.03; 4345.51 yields 3.58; 3.58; 3.49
